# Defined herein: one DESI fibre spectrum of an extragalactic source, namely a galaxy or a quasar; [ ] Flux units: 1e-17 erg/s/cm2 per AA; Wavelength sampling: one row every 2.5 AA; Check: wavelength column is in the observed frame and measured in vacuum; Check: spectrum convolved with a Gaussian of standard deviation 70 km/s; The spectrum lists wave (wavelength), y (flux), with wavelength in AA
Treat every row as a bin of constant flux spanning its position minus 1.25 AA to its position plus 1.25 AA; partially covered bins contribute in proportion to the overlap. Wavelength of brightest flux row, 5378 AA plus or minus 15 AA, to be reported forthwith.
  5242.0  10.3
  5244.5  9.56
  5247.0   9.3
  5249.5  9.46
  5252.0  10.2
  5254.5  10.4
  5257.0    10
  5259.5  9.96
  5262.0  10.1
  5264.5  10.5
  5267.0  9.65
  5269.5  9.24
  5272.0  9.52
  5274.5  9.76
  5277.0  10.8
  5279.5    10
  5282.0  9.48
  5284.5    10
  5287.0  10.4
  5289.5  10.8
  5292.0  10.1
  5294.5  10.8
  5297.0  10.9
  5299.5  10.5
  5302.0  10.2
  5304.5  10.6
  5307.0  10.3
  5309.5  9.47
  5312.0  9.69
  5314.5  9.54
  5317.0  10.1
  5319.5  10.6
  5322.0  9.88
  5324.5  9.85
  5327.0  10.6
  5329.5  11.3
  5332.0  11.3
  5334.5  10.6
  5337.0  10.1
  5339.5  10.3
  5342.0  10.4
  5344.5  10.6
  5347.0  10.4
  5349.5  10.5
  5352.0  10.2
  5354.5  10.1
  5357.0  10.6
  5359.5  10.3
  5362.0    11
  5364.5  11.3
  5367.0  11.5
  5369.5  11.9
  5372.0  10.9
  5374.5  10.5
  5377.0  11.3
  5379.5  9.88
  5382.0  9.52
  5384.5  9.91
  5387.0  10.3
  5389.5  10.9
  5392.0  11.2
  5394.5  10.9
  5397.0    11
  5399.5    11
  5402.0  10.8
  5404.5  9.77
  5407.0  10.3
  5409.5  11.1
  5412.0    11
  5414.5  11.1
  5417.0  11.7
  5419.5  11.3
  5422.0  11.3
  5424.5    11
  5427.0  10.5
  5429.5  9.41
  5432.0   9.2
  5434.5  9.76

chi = 5369.5 AA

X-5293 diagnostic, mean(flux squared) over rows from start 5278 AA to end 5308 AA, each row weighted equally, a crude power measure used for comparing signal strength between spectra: 107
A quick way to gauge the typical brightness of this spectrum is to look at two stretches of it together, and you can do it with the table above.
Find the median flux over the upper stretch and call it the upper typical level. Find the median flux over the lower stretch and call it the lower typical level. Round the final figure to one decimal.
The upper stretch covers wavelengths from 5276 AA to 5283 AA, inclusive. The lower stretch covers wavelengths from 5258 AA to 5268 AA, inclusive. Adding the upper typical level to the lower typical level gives 20.0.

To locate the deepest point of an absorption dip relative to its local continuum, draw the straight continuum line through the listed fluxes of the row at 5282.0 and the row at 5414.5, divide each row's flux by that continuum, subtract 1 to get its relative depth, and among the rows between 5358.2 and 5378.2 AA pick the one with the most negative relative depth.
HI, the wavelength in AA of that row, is 5359.5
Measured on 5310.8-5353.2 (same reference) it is 5314.5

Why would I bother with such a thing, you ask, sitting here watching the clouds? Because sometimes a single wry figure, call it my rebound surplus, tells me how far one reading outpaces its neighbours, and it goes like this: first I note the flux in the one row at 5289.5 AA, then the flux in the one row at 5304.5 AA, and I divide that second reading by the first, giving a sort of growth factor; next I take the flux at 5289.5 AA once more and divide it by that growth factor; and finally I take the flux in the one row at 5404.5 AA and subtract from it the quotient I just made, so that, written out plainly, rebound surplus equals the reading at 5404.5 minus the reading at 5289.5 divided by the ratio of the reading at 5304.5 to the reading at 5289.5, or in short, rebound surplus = -1.2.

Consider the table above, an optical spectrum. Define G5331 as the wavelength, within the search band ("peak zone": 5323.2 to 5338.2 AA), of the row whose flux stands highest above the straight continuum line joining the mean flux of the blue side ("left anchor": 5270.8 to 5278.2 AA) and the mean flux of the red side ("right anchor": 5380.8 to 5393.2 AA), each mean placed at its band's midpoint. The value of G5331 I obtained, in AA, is 5329.5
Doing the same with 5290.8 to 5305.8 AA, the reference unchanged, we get 5297.0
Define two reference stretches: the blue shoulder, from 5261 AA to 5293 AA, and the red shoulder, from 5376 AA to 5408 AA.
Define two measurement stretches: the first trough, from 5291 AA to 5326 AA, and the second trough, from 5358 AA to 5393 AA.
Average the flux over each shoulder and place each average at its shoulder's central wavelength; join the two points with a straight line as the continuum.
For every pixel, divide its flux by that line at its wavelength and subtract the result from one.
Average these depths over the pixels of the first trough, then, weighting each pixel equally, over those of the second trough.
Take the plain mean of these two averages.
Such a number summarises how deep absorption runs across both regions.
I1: -0.015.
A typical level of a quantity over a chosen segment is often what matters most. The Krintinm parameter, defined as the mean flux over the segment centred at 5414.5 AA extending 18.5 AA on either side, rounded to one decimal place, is 10.7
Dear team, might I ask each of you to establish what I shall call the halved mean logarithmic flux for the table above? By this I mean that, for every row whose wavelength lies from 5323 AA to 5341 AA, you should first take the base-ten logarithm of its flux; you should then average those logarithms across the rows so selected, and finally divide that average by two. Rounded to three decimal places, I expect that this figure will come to 0.512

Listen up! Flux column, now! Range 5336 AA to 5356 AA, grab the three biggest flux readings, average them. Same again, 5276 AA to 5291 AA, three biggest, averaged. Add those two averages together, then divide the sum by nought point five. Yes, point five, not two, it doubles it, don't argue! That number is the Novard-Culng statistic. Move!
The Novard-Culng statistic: 42.3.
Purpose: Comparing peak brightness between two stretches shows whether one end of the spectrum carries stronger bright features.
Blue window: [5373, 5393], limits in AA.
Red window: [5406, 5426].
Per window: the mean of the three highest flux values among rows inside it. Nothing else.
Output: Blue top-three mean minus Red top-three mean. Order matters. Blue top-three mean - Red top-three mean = -0.30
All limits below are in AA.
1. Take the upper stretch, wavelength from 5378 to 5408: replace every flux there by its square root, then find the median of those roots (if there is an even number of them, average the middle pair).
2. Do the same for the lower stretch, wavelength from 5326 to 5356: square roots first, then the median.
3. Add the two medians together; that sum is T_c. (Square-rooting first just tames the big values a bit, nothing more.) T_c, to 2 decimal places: 6.48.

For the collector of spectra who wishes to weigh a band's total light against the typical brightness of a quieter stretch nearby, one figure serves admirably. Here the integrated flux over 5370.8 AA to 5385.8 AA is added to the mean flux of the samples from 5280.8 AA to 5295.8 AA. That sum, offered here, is 165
